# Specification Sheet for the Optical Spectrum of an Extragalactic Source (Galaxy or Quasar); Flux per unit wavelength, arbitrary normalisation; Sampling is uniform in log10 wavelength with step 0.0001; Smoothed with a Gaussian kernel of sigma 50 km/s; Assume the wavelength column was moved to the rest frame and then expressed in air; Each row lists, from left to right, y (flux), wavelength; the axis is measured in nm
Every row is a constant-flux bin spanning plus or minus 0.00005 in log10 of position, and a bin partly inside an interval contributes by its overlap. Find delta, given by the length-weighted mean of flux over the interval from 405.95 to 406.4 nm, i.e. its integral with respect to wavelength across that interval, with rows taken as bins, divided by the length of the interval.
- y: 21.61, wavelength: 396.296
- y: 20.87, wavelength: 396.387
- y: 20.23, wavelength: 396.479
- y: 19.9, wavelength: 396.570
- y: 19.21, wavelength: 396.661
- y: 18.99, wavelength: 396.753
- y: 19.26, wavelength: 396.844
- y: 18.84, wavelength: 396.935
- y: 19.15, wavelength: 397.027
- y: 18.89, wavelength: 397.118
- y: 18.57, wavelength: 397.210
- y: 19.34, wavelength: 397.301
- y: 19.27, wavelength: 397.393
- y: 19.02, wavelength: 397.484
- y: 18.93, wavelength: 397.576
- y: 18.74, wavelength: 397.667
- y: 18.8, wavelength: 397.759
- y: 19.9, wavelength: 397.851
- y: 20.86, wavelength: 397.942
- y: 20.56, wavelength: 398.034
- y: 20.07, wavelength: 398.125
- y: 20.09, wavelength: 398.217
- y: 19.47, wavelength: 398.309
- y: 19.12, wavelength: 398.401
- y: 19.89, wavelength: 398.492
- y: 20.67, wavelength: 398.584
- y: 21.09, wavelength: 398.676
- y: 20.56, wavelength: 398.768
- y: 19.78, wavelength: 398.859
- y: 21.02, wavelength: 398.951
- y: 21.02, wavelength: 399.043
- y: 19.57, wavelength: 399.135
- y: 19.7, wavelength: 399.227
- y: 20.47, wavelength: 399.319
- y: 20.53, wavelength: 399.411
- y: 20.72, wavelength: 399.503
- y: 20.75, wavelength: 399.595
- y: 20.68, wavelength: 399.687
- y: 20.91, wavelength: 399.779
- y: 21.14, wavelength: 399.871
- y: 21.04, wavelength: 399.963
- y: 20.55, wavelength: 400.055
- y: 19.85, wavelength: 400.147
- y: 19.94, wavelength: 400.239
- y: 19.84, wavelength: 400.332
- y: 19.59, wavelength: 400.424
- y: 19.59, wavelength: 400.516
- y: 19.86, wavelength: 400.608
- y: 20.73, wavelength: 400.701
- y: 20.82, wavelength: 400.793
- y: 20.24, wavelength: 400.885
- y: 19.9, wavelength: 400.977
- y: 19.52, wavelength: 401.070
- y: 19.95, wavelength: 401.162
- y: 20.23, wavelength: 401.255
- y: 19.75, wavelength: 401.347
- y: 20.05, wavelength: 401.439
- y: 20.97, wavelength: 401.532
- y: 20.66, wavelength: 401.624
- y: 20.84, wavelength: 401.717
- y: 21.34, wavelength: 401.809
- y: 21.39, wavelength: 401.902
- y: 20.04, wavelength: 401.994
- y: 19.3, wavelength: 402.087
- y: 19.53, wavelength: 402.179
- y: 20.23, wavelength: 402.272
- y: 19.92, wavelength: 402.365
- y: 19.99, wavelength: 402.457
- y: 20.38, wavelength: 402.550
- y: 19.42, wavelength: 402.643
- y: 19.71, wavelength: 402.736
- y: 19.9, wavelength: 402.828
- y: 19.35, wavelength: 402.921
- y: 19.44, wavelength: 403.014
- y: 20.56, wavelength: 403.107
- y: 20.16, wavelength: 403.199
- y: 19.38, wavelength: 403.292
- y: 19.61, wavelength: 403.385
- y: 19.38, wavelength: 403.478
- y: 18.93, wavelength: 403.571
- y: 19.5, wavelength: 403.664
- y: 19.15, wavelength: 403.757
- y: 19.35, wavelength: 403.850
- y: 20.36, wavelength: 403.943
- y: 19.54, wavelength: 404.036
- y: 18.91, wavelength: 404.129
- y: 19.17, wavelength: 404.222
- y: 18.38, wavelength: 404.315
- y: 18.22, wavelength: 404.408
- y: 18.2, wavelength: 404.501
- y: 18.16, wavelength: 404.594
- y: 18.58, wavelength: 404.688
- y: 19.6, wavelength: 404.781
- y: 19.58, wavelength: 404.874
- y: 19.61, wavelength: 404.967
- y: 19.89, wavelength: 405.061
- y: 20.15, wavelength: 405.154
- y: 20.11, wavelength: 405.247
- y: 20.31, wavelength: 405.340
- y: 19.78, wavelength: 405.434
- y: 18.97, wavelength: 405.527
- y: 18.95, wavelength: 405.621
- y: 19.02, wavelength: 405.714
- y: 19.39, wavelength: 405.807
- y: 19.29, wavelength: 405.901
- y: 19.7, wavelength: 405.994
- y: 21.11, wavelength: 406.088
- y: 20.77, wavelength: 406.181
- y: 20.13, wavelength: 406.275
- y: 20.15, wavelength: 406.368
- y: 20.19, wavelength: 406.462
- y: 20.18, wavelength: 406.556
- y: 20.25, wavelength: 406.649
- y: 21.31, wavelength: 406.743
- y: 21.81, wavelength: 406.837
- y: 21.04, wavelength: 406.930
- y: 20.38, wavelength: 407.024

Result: 20.4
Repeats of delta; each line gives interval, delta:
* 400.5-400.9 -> 20.3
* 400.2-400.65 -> 19.8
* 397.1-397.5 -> 19.0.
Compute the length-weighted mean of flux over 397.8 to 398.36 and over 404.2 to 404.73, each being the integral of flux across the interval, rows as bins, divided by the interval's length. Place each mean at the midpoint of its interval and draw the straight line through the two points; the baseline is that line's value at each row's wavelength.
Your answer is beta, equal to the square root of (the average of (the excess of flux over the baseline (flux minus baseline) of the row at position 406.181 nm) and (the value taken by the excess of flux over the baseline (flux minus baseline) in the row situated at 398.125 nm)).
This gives 1.2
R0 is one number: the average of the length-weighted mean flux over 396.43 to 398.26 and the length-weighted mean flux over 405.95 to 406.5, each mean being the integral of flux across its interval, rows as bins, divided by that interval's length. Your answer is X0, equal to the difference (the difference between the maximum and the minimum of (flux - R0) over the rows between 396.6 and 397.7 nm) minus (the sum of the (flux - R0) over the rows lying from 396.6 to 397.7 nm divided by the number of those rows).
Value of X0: 1.6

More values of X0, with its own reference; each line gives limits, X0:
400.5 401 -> 0.9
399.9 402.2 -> 1.8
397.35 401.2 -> 2.2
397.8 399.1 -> 1.6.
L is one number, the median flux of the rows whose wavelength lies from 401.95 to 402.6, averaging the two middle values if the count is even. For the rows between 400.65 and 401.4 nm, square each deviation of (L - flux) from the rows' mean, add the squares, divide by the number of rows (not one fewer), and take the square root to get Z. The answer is 0.43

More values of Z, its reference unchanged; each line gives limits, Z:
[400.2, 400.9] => 0.45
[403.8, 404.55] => 0.70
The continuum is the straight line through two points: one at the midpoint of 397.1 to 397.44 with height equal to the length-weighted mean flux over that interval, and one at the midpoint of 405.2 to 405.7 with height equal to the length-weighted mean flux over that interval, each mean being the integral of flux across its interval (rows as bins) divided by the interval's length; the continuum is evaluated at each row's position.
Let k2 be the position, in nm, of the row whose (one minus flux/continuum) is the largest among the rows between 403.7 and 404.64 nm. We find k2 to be 404.594 nm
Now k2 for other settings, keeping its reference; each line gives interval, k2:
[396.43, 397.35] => 397.210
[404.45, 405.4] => 404.594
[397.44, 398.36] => 397.667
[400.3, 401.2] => 401.070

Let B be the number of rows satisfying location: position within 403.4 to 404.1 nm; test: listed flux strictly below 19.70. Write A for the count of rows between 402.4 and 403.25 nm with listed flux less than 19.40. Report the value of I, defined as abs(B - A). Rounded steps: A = 1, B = 6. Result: 5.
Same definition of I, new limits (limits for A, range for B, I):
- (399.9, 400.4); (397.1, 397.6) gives 6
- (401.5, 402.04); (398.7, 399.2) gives 1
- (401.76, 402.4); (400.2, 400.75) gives 1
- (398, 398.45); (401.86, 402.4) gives 1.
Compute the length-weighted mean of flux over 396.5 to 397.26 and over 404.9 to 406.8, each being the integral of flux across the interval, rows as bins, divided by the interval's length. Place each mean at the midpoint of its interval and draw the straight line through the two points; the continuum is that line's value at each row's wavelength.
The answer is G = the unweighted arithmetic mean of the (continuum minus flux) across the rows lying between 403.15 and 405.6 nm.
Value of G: 0.5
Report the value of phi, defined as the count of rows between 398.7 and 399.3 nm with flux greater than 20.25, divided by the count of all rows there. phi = 0.5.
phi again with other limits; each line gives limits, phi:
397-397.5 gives 0.0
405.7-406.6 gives 0.2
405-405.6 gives 0.2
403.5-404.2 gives 0.1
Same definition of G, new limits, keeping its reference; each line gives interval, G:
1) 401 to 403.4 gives -0.4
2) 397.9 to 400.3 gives -1.0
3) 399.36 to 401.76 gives -0.8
